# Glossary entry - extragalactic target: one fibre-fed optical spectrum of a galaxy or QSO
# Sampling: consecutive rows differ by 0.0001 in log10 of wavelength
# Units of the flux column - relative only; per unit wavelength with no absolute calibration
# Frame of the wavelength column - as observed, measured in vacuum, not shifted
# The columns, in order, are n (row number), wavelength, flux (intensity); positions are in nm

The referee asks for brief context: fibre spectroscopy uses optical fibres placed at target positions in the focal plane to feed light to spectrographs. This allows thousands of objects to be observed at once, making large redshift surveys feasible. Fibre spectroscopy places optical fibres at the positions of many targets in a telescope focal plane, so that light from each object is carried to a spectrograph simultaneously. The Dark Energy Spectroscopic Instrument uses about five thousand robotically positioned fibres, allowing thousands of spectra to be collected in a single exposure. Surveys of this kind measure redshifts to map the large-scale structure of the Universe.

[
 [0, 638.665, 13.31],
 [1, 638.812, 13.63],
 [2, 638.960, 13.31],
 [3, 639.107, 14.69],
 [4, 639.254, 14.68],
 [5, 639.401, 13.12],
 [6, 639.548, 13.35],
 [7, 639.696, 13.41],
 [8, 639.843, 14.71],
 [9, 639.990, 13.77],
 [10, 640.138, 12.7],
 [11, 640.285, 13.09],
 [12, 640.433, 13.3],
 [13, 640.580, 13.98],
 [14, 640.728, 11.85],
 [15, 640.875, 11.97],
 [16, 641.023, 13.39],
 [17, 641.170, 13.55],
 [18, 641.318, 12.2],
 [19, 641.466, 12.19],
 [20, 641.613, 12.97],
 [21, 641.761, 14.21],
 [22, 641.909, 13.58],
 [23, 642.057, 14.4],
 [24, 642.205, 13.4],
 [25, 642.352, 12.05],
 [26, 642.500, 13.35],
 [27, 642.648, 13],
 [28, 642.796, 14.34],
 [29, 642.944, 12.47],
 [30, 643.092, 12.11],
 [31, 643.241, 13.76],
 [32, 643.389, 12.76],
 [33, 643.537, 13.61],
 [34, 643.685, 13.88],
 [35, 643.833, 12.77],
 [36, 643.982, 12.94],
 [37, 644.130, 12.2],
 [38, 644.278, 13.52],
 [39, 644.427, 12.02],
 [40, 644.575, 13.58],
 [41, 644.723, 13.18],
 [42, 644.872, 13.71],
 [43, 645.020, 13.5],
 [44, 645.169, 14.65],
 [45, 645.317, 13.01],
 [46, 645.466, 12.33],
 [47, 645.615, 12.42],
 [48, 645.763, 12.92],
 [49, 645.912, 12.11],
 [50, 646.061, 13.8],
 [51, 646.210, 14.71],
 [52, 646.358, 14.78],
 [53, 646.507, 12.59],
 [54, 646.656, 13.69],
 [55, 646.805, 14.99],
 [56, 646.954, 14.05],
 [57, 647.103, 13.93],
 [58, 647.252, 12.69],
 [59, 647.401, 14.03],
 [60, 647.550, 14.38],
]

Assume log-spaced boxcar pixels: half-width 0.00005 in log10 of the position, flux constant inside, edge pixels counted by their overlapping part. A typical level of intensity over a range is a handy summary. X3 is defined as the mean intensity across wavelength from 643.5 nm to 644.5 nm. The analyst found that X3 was 13.0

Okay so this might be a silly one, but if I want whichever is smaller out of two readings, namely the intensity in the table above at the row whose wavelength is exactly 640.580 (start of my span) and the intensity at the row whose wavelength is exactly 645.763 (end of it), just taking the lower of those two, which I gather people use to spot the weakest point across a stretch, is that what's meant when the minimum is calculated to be 12.9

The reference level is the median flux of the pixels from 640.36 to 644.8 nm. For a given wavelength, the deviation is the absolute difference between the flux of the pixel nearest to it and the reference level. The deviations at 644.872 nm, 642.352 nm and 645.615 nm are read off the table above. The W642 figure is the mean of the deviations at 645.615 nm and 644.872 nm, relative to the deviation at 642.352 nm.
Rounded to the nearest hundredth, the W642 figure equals 0.54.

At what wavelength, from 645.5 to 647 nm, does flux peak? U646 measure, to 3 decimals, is 646.805 nm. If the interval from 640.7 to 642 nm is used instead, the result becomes 641.761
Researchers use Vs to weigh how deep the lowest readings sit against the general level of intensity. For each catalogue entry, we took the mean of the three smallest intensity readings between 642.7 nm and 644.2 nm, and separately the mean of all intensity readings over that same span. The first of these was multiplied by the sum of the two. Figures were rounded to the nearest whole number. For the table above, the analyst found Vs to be 311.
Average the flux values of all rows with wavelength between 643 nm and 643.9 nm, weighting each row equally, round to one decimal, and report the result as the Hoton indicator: 13.1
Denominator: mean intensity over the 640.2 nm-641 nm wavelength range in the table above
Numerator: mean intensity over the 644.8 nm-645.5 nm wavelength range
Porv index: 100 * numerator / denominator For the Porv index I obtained 105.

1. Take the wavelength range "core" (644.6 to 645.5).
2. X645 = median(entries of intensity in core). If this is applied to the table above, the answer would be 13.3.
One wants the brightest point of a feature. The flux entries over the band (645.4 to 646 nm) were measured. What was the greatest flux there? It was 12.92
